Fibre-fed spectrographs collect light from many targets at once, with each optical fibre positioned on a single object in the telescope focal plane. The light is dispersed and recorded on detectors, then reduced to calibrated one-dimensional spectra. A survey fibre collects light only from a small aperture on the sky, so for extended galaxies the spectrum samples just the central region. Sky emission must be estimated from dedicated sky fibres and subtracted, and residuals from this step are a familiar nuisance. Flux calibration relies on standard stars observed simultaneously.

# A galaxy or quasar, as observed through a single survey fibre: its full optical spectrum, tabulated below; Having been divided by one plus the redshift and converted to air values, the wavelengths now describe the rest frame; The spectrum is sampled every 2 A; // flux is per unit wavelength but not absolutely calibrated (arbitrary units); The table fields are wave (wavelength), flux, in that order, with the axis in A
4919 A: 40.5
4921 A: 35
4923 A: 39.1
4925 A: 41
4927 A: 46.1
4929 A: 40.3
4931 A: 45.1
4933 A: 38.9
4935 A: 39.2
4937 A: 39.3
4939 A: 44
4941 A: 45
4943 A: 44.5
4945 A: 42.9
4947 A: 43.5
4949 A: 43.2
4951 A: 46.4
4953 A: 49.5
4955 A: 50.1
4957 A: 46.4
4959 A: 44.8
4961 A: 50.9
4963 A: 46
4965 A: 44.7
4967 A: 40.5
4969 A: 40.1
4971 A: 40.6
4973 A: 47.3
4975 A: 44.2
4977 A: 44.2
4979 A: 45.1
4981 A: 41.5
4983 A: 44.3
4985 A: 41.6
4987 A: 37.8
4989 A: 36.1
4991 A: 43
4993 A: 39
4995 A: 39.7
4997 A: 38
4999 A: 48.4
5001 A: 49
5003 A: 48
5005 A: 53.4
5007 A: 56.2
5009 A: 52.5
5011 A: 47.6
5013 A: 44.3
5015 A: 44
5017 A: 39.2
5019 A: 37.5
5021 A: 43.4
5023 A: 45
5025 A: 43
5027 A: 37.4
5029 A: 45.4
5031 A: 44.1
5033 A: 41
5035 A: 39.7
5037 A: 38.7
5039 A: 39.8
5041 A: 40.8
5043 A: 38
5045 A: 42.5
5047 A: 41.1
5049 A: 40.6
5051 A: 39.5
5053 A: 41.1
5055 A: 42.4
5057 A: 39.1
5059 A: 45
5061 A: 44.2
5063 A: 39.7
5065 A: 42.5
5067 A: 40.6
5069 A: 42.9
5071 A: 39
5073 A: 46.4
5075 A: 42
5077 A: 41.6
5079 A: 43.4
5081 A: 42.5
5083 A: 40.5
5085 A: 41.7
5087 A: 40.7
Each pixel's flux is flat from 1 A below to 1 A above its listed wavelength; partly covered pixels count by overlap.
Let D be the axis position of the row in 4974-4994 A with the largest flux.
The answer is 4979 A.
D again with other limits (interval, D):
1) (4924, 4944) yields 4927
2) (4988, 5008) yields 5007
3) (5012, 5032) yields 5029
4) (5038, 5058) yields 5045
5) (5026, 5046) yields 5029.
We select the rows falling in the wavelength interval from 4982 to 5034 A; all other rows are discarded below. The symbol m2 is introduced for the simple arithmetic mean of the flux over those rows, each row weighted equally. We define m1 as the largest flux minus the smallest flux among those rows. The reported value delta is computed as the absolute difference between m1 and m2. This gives 24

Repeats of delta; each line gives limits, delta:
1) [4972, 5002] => 30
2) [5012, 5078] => 33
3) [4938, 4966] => 38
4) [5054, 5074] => 35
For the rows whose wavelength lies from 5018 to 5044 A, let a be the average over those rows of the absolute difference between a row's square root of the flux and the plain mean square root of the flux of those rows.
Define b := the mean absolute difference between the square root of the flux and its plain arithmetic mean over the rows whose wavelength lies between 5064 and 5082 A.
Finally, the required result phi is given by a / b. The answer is 1.8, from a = 0.19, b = 0.10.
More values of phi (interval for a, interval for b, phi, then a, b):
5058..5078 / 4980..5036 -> 0.5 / 0.14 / 0.30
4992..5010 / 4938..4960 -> 2.9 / 0.41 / 0.14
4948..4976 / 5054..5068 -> 1.4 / 0.20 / 0.14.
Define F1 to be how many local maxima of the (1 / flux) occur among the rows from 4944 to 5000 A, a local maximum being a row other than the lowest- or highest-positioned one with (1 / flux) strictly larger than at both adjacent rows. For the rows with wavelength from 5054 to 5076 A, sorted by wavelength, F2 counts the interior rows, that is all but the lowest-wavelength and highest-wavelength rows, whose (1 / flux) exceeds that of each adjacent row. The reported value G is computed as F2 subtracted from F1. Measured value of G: 3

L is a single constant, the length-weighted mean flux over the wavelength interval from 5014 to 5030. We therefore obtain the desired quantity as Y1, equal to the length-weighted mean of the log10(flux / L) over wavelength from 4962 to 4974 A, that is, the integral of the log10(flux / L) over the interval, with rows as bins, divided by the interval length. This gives 0.01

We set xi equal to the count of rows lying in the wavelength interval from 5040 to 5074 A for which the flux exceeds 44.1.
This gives 3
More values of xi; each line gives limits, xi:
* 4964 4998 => 6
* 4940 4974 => 11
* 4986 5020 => 8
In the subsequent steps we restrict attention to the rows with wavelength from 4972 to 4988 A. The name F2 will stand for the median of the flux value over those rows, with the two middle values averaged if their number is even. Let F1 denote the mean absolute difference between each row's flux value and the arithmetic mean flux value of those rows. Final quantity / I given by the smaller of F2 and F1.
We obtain 2.2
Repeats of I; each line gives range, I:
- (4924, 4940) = 2.5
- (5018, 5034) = 2.6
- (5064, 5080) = 1.5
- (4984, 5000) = 2.9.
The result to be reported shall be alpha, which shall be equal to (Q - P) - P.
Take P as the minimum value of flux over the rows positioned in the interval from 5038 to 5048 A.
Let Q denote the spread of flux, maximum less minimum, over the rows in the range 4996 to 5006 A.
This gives -61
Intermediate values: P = 38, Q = 15.4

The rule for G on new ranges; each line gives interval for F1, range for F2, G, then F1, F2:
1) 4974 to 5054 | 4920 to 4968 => 5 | 10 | 5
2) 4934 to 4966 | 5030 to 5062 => -1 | 3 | 4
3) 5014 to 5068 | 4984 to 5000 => 4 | 7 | 3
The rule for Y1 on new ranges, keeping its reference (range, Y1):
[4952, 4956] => 0.08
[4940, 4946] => 0.02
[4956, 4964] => 0.05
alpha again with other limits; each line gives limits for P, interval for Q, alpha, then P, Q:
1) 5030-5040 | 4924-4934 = -70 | 38.7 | 7.2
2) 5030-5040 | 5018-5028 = -70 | 38.7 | 7.6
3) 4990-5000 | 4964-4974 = -69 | 38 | 7.2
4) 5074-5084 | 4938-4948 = -79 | 40.5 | 2.1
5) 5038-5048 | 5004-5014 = -64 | 38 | 11.9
